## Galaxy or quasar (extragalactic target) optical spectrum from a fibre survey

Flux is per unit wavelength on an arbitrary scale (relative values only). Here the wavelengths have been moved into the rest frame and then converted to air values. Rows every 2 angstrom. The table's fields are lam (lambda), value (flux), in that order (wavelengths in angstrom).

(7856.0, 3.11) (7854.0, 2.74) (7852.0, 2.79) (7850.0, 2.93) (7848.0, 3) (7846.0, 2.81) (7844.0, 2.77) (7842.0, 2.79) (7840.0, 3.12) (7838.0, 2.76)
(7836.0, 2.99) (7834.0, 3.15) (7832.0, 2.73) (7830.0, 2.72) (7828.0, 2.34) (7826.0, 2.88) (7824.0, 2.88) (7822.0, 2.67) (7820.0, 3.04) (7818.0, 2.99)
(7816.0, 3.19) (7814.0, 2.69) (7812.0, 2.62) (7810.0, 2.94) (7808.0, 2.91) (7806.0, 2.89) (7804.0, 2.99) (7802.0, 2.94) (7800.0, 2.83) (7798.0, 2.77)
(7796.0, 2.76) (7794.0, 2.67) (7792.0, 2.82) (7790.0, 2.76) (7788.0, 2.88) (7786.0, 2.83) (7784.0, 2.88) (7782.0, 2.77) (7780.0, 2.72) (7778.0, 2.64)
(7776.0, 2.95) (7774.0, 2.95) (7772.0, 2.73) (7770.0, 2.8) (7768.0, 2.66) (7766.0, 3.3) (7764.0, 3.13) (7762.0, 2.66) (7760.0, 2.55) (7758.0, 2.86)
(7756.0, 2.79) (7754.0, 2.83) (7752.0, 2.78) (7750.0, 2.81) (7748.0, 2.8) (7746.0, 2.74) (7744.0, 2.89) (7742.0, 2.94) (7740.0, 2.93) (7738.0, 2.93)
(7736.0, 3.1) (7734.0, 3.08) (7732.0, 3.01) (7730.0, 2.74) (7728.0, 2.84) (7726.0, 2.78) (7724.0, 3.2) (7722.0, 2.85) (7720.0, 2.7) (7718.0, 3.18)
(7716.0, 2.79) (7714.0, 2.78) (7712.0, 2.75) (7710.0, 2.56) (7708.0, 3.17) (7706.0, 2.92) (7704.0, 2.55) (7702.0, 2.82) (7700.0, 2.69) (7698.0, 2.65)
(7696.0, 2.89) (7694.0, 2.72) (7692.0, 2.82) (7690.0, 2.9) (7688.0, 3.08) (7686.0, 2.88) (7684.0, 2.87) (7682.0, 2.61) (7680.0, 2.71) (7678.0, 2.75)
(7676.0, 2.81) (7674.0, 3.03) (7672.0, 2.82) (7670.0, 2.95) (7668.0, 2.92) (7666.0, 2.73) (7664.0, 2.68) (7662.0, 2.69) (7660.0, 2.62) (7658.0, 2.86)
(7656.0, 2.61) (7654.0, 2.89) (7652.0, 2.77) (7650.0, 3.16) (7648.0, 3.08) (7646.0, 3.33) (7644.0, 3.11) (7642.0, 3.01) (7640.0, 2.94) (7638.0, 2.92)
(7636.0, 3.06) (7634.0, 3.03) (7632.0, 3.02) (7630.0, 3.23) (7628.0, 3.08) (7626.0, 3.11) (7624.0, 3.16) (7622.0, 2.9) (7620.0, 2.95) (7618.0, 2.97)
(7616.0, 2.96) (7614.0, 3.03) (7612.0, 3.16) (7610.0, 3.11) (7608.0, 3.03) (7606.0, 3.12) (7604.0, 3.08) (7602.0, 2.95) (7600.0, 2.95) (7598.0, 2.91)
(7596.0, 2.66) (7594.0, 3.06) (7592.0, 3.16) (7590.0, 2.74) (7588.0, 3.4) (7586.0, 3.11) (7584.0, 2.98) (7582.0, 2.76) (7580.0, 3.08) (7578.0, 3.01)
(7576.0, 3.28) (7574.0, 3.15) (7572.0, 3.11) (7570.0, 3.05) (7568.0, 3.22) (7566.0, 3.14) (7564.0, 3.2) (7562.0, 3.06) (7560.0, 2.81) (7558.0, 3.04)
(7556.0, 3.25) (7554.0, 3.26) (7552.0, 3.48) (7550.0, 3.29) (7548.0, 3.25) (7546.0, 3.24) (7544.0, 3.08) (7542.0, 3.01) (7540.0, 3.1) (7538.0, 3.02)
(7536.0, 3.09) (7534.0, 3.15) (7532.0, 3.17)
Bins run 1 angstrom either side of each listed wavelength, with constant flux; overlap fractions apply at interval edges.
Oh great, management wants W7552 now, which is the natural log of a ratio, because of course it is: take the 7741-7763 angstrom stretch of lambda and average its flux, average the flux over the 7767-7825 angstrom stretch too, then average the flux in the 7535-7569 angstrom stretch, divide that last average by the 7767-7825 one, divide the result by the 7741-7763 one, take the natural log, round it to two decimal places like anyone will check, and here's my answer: -0.92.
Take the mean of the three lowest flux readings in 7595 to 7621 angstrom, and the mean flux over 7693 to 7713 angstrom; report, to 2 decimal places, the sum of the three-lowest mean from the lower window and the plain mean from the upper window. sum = 5.61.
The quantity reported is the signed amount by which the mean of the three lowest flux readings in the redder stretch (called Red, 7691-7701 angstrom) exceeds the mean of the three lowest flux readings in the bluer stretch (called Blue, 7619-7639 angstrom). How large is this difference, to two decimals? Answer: -0.24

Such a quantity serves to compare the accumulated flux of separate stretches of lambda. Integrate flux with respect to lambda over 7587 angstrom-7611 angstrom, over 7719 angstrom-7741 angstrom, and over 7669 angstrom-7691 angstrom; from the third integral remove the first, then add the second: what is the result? 55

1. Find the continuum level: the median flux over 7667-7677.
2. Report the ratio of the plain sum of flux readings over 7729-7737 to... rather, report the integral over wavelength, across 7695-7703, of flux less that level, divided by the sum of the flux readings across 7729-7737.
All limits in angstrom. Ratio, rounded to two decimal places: -0.11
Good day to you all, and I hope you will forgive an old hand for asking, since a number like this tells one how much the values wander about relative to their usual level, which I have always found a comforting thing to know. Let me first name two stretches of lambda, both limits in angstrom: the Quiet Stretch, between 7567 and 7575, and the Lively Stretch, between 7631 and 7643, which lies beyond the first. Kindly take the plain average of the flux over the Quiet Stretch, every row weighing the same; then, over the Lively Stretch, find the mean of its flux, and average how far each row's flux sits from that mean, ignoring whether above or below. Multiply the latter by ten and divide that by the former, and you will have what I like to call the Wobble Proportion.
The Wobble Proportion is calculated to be 0.14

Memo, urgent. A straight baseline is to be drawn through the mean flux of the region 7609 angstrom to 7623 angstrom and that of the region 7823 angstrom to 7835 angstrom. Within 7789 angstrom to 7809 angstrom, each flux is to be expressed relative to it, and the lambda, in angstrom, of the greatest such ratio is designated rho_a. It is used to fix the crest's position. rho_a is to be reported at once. 7804.0 angstrom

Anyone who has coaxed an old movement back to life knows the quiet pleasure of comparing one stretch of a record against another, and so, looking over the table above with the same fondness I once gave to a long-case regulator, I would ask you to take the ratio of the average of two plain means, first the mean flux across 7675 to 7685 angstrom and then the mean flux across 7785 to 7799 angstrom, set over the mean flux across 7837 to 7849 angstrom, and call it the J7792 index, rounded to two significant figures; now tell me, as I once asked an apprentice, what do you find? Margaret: 0.96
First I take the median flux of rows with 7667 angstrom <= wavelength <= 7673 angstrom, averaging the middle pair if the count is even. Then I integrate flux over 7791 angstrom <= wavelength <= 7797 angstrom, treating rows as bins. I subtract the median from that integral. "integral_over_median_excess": 13.6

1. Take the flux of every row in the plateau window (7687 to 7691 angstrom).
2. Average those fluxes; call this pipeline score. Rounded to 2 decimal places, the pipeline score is 2.99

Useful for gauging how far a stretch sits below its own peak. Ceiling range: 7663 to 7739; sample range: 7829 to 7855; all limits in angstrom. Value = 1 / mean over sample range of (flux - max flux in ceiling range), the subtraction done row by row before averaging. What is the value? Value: -3.0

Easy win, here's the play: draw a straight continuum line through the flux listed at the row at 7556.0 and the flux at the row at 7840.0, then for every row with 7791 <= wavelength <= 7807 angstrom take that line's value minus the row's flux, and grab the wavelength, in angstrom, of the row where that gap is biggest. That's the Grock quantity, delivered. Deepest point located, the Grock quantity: 7794.0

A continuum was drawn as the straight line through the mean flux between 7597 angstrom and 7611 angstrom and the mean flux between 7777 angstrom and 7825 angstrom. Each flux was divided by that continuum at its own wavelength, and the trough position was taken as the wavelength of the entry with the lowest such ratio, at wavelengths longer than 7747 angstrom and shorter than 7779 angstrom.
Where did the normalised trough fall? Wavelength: 7760.0 angstrom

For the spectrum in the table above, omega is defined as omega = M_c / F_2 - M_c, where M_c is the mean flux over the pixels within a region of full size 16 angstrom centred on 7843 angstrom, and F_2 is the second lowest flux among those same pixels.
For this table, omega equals -1.85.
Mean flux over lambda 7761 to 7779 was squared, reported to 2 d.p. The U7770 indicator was 8.23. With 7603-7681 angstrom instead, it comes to 8.75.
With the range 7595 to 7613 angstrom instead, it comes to 8.98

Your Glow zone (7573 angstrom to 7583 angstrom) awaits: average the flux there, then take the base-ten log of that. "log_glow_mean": 0.485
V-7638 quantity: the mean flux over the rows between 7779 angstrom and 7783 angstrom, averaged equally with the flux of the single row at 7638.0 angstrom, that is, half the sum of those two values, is 2.83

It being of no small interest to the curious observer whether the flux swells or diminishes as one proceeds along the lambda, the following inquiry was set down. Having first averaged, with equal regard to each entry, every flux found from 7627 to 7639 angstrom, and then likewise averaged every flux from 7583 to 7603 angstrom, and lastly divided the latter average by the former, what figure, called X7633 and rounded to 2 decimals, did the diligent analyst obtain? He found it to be 0.98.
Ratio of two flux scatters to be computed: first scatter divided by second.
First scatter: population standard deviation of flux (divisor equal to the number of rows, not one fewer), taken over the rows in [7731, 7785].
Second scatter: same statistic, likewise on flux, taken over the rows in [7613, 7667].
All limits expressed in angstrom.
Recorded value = 0.91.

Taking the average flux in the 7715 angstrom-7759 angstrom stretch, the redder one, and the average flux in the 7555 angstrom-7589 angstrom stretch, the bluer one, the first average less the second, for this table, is -0.208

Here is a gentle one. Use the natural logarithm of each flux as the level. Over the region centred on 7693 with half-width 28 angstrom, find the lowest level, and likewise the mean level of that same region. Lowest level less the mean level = -0.100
